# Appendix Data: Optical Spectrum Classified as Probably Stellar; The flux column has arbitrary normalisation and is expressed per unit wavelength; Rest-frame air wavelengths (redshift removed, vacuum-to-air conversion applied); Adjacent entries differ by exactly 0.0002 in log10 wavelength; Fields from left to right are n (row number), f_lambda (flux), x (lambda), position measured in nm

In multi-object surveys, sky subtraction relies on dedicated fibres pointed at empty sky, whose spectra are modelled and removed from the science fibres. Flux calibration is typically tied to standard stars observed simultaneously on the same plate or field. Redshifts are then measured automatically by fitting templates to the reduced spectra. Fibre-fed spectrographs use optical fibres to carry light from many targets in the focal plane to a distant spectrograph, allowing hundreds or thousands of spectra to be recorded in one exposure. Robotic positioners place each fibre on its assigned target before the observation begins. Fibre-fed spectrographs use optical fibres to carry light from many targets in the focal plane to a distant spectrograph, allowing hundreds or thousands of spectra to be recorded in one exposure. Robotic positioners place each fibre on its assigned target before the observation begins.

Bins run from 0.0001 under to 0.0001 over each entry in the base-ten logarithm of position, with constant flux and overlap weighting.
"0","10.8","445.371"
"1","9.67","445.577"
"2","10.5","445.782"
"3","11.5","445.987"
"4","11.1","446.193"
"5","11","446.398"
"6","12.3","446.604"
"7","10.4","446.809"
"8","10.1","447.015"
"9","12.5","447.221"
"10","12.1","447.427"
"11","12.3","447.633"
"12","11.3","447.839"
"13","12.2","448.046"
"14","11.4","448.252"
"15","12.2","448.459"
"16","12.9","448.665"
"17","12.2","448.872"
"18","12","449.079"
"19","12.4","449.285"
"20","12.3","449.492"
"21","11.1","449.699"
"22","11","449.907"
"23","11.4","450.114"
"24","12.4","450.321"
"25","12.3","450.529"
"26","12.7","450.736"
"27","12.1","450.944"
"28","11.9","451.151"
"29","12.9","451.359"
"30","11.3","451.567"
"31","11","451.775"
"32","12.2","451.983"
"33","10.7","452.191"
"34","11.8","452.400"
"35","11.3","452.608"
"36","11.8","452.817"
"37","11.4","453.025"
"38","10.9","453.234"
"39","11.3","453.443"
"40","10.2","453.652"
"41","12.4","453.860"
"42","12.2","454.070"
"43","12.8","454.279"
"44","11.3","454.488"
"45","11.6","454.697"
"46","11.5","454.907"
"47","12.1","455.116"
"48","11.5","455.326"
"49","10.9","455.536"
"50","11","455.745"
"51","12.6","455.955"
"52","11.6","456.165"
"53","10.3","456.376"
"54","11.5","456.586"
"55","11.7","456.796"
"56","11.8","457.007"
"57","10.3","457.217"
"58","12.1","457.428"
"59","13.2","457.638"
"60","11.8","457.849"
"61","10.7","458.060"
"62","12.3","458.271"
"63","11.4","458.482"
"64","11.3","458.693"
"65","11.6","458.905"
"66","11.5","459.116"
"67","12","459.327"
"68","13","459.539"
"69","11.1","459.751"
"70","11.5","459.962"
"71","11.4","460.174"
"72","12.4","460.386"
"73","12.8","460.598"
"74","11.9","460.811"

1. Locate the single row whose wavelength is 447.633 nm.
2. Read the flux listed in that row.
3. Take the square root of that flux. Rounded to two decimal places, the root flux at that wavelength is 3.51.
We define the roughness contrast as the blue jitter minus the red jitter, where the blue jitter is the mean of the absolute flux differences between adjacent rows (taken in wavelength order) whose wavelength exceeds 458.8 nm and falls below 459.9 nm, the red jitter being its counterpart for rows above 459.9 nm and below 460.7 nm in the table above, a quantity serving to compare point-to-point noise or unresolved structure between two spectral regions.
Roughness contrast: 0.4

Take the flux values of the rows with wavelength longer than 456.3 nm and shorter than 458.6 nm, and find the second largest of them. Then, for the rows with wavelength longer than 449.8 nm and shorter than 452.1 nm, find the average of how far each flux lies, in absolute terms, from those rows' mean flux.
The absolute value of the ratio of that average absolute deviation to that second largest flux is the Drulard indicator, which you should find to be 0.045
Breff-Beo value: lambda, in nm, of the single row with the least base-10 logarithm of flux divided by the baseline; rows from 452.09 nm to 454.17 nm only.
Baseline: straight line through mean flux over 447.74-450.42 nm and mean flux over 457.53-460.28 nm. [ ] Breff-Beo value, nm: 453.652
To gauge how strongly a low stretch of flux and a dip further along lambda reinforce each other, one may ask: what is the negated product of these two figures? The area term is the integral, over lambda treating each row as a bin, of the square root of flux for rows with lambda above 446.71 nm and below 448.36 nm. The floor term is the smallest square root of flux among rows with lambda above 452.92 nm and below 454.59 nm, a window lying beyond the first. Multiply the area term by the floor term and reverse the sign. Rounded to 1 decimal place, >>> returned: -17.9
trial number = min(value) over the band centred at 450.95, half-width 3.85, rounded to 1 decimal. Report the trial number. 10.2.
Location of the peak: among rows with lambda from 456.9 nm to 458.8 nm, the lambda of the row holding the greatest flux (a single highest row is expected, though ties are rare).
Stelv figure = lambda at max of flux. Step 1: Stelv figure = 457.638 nm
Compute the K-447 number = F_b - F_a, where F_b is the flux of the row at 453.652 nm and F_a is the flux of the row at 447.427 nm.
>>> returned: -1.9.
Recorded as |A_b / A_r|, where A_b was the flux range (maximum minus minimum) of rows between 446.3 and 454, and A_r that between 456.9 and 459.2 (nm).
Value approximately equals 1.0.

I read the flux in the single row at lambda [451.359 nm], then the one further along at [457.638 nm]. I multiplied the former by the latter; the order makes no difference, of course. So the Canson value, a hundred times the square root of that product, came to 1305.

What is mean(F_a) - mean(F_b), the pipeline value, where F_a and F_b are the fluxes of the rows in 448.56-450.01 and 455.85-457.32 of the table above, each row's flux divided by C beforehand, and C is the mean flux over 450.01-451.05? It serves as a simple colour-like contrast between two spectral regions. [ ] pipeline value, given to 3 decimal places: 0.048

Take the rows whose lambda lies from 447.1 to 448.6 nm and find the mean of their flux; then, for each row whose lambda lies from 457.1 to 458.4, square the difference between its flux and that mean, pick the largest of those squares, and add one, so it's 3.89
